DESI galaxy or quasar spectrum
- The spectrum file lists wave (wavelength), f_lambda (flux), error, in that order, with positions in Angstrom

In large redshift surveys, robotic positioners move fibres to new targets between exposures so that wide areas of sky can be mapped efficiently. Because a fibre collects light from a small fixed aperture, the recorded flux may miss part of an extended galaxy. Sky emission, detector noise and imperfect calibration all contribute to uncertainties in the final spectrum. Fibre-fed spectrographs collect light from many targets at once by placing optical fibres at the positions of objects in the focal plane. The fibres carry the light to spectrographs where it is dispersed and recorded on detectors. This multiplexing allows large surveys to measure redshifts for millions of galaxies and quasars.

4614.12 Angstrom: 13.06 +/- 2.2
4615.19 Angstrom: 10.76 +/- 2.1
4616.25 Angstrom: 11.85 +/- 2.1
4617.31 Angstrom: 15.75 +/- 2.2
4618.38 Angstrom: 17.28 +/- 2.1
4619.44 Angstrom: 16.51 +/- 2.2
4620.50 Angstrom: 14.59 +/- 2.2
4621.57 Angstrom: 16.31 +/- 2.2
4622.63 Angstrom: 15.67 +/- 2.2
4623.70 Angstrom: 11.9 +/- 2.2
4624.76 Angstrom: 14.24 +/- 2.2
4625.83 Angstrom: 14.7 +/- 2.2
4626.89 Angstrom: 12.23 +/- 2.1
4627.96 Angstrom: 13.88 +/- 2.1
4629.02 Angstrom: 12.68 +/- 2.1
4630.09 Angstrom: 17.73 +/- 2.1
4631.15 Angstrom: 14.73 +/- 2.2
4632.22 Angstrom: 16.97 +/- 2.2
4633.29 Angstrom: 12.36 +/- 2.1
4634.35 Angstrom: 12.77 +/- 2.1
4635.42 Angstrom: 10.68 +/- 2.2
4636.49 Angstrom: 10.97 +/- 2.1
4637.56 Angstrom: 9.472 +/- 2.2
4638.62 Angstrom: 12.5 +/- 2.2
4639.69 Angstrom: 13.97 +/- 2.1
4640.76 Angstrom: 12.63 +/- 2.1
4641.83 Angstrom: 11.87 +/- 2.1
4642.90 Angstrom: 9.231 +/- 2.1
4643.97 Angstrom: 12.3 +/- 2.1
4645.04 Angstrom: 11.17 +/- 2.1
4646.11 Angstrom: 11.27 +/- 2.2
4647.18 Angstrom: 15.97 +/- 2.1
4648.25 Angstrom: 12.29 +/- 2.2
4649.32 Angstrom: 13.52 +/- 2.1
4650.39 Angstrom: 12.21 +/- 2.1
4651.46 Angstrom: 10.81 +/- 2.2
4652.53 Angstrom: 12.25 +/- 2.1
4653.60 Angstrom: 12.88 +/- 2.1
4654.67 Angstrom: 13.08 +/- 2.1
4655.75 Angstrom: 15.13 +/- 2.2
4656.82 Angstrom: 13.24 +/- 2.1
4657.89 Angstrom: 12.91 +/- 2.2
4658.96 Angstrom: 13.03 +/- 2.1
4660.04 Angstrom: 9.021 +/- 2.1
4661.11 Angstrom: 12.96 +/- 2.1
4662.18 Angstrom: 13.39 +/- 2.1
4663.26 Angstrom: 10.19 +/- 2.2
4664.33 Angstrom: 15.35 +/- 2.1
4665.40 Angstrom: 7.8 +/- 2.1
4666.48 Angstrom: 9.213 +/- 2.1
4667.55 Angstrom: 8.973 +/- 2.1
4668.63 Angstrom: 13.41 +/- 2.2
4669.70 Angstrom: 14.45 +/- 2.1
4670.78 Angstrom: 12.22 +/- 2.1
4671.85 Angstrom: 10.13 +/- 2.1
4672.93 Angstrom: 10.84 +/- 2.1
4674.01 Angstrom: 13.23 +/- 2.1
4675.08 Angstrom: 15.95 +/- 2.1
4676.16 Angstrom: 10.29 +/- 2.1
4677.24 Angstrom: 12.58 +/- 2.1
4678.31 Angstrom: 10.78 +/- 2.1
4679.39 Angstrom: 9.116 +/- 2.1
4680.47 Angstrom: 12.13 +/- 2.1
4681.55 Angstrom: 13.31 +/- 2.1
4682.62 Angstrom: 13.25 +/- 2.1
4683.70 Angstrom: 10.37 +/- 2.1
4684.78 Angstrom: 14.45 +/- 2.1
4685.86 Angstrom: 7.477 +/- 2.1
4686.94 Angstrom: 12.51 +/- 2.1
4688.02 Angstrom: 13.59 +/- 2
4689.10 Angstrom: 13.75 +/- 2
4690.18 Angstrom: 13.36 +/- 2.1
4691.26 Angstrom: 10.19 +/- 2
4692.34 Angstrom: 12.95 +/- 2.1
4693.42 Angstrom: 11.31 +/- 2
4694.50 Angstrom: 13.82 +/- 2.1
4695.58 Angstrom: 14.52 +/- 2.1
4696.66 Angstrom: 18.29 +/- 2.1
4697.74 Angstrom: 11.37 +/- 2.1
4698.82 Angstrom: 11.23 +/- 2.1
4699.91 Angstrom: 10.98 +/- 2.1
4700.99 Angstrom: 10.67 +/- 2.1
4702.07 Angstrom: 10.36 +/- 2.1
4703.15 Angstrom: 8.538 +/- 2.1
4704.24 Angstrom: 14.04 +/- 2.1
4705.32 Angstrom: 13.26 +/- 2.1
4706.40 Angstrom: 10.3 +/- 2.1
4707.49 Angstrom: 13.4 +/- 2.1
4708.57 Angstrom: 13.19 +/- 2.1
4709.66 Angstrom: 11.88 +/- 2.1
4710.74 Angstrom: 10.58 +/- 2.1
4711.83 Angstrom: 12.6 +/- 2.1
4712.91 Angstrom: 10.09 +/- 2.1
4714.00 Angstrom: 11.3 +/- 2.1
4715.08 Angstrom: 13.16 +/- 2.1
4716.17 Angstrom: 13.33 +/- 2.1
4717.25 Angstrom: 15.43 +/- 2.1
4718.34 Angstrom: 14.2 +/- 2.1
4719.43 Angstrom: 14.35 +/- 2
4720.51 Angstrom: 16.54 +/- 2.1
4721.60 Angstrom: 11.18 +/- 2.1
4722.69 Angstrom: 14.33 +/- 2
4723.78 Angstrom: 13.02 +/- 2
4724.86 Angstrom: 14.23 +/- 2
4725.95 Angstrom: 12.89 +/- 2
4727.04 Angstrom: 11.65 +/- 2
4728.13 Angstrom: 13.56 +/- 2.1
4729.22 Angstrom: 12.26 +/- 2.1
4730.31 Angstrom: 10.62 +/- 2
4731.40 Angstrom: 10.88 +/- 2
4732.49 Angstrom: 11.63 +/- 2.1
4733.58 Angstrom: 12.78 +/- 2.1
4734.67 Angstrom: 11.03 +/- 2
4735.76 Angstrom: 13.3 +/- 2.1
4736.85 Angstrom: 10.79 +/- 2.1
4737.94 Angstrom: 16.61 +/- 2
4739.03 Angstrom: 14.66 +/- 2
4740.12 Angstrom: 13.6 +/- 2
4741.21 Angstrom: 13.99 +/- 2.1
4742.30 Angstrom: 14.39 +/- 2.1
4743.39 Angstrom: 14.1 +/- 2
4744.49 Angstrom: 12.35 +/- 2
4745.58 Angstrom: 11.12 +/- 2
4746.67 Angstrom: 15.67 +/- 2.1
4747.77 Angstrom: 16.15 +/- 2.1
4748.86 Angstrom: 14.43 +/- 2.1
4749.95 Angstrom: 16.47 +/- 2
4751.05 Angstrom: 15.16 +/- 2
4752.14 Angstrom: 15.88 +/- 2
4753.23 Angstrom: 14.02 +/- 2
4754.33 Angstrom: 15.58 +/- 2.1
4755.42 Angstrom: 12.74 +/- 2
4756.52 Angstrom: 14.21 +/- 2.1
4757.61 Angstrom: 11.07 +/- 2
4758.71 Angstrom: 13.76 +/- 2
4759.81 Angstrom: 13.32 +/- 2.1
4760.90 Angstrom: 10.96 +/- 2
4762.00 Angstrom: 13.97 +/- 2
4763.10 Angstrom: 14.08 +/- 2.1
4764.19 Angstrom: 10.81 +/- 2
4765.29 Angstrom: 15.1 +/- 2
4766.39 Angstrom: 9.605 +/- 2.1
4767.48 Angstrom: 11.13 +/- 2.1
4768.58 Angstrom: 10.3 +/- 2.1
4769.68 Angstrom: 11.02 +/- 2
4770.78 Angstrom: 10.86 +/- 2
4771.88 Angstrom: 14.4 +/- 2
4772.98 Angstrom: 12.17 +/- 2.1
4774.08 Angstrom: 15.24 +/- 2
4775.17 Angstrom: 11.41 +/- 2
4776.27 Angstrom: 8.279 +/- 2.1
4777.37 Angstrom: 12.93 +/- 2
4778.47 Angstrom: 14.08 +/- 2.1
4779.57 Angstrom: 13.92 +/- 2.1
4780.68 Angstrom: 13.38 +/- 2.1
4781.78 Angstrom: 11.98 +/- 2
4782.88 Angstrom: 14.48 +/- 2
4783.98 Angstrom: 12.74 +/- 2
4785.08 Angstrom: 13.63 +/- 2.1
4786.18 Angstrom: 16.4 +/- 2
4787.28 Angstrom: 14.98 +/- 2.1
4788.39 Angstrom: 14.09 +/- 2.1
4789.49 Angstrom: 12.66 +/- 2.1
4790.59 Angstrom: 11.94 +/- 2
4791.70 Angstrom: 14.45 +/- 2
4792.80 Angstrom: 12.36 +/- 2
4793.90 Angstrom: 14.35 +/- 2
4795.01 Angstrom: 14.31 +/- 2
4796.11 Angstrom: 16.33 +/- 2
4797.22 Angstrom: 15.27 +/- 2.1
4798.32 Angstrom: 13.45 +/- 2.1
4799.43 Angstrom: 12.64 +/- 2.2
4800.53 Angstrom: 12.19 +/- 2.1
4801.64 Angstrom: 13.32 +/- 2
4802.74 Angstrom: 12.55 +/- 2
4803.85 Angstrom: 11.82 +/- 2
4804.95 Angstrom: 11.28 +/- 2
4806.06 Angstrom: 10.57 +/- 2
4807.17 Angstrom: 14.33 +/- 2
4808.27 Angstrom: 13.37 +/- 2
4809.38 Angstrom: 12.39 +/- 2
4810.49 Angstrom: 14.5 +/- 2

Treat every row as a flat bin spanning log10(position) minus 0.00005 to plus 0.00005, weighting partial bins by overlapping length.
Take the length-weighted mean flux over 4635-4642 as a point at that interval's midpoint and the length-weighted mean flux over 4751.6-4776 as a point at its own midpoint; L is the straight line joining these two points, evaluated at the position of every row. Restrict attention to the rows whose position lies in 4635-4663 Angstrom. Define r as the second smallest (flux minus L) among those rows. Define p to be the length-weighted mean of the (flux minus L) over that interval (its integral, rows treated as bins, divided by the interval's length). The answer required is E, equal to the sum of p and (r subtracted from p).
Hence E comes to 3.4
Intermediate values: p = 0.4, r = -2.5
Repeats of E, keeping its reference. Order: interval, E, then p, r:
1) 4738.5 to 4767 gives 4.1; 1.1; -1.9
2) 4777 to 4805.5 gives 2.4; 0.6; -1.3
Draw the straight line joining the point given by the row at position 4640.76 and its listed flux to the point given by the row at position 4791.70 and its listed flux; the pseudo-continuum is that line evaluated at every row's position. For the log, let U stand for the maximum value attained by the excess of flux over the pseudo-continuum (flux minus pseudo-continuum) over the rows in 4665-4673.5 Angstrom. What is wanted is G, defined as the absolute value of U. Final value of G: 1.5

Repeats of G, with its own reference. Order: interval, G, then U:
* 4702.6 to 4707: 0.6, 0.6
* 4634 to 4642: 1.4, 1.4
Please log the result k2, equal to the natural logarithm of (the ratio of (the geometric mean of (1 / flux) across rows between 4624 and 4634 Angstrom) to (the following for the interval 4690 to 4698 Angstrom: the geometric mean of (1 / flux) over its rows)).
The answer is -0.09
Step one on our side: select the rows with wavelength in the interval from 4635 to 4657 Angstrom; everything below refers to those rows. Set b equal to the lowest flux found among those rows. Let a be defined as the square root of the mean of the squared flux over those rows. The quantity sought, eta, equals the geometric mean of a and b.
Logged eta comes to 10.7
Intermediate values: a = 12.4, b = 9.231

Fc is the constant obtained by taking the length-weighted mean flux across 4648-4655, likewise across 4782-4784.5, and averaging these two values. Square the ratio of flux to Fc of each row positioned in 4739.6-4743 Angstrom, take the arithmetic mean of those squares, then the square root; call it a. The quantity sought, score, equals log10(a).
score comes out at 0.03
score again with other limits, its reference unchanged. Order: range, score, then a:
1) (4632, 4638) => -0.02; 0.96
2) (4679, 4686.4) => -0.04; 0.90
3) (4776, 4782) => -0.01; 0.97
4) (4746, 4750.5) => 0.08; 1.21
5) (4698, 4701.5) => -0.07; 0.85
